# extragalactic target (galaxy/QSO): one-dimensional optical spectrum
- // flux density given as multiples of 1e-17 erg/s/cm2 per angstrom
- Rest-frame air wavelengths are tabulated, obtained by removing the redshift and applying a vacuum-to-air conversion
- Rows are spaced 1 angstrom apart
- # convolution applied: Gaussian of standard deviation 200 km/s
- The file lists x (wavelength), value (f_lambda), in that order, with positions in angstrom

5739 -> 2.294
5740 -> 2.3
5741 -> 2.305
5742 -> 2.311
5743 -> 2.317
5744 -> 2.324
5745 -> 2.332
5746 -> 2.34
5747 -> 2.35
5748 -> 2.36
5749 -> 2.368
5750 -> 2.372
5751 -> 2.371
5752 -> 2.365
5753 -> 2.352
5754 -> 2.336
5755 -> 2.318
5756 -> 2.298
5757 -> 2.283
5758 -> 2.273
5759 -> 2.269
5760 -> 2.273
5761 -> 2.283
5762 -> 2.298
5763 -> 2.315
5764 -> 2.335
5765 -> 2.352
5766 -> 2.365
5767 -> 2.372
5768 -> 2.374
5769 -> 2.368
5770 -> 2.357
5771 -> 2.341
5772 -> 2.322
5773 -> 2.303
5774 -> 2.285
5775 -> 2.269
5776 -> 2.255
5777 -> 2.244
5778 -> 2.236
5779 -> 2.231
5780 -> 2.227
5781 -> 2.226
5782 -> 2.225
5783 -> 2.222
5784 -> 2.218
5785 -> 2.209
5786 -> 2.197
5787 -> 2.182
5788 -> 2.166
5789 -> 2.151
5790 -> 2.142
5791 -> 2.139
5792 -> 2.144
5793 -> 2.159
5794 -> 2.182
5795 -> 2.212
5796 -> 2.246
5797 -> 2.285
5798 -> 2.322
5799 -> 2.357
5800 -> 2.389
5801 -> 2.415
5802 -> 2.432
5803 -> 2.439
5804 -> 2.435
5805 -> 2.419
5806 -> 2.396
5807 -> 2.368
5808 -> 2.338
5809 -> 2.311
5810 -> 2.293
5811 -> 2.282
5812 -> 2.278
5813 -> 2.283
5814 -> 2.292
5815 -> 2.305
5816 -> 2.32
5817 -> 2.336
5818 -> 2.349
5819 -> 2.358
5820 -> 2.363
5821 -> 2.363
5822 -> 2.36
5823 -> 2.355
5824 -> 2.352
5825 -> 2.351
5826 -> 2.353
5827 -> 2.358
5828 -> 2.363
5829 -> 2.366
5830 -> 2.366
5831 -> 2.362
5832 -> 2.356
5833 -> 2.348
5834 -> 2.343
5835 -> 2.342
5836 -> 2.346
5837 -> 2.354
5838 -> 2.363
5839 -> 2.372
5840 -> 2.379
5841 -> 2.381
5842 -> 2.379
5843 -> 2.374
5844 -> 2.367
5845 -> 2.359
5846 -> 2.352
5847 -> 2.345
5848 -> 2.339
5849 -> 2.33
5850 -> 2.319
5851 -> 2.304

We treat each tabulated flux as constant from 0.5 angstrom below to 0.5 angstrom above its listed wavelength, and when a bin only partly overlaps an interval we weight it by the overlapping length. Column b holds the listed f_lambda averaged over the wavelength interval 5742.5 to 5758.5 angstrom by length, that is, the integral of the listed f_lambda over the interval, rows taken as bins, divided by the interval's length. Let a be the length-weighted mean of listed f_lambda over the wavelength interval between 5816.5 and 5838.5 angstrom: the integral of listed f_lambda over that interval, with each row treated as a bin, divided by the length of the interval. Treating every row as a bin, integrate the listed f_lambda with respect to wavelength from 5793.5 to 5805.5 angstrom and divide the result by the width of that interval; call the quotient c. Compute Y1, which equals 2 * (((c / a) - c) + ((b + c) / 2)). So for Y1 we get 1.98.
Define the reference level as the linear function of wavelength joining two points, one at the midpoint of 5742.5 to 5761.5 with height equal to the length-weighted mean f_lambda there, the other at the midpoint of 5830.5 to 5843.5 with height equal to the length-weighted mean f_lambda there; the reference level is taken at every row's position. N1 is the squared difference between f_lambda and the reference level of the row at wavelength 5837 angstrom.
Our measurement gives 0.0001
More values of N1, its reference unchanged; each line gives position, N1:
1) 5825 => 0.0000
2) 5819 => 0.0000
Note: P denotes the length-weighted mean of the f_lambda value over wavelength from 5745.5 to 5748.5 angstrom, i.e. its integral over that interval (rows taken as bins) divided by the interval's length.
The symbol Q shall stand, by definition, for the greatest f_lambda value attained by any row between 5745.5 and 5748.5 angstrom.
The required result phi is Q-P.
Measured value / 0.010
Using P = 2.35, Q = 2.36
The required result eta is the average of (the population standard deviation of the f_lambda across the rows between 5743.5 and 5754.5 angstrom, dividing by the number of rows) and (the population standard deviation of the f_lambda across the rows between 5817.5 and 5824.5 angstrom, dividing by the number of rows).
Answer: 0.011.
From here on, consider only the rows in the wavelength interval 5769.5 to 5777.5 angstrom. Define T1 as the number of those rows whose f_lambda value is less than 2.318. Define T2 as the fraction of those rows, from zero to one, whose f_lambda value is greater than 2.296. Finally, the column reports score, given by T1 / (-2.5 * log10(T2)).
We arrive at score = 7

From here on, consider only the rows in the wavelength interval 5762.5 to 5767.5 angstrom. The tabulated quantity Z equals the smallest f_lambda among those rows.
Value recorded 2.315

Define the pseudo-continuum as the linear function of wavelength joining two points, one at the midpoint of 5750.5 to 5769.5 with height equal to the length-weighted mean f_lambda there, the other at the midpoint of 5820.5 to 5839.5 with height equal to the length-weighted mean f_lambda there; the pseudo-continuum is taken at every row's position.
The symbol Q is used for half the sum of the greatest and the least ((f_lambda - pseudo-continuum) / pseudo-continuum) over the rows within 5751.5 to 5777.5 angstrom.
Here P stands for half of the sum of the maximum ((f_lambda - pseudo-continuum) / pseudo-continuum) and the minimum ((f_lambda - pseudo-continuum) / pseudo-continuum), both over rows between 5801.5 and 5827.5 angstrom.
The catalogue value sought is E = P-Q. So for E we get 0.015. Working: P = 0.005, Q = -0.010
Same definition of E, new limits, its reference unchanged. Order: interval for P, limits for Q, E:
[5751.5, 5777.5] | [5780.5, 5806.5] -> 0.013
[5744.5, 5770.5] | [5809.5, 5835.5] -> 0.011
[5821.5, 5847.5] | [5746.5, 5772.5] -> 0.002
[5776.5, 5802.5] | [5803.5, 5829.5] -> -0.028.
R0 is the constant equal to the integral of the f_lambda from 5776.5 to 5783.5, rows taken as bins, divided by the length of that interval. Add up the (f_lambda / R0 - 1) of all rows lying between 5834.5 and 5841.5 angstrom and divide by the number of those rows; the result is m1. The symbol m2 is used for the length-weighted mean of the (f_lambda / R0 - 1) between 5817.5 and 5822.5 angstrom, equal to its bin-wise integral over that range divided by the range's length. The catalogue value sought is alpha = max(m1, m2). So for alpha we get 0.059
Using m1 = 0.059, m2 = 0.058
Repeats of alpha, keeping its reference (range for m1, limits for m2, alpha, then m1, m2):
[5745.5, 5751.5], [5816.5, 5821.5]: 0.058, 0.058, 0.055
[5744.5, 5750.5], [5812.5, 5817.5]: 0.055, 0.055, 0.035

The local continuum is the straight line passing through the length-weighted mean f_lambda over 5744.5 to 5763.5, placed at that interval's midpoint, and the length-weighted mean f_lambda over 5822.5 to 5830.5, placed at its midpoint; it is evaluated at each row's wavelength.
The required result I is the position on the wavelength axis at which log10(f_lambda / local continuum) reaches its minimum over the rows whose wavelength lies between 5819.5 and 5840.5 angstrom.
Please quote 5835 angstrom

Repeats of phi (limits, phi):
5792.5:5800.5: 0.120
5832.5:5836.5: 0.003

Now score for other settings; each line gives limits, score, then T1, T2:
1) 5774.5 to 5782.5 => 0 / 8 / 0.00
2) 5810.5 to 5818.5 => 7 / 5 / 0.50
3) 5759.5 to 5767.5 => 13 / 4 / 0.75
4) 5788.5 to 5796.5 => 0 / 8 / 0.00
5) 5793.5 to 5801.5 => 5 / 4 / 0.50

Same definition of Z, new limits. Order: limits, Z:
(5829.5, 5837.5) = 2.342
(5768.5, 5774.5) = 2.285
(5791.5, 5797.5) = 2.144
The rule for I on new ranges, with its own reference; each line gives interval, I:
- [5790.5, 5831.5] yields 5791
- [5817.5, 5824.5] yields 5818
